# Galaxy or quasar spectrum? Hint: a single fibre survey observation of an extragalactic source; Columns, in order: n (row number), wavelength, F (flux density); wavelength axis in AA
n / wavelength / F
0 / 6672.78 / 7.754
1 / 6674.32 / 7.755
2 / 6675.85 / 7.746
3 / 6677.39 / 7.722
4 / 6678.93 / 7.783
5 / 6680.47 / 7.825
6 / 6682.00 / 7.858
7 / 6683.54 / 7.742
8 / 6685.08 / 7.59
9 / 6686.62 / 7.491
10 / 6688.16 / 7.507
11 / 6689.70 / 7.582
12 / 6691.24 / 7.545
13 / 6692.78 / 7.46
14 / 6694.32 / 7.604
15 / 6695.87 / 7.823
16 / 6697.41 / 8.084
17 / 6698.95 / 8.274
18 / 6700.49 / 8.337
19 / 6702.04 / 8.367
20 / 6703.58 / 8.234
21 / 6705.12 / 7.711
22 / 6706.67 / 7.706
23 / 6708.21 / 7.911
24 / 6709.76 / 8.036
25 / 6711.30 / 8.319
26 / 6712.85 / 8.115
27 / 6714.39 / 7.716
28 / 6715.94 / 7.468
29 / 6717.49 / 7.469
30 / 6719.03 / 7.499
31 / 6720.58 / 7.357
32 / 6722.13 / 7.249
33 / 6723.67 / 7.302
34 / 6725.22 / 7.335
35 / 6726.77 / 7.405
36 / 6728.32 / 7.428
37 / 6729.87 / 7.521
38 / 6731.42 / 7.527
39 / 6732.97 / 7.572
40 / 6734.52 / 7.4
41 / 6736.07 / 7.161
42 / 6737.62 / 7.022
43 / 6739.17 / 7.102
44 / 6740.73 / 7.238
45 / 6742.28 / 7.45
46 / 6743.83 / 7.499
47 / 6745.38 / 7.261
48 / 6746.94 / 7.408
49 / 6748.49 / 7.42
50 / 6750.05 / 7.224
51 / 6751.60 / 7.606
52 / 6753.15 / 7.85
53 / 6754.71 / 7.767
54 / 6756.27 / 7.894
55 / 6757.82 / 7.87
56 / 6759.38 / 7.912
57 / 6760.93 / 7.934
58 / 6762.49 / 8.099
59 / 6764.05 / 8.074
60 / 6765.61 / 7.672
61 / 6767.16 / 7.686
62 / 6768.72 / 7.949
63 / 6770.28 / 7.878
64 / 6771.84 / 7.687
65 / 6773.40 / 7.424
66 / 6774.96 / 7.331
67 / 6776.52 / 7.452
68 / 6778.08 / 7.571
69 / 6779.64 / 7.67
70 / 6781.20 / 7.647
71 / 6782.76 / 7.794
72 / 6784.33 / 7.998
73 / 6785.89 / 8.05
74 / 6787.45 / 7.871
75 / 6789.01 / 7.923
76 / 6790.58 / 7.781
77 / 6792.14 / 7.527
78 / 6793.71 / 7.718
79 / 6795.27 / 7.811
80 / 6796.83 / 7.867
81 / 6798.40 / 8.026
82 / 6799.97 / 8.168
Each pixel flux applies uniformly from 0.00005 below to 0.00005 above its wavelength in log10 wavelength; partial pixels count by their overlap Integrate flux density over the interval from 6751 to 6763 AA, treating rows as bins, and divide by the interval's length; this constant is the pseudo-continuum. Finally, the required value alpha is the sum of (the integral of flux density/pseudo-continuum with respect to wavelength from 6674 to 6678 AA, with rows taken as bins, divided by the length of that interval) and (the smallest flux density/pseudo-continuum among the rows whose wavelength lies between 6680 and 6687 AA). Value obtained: 1.94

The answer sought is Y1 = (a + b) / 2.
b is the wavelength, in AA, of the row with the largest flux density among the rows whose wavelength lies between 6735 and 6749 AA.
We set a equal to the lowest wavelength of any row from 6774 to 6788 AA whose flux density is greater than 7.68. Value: 6763.3 AA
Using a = 6782.76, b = 6743.83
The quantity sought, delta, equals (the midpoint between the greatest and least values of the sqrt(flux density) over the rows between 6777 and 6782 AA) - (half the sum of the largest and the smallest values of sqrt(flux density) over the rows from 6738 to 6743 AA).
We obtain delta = 0.06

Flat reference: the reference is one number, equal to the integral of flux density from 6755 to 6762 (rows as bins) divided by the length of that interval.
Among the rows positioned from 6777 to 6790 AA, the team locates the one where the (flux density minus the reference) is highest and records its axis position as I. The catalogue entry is 6785.89 AA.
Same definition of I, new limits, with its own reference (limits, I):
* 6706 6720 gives 6711.30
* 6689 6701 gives 6700.49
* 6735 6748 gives 6743.83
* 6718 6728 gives 6719.03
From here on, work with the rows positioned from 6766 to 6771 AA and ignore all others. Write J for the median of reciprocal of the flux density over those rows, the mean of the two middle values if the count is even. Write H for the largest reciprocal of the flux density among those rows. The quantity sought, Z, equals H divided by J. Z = 1.02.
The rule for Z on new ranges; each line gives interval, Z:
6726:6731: 1.00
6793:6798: 1.01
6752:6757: 1.01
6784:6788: 1.02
